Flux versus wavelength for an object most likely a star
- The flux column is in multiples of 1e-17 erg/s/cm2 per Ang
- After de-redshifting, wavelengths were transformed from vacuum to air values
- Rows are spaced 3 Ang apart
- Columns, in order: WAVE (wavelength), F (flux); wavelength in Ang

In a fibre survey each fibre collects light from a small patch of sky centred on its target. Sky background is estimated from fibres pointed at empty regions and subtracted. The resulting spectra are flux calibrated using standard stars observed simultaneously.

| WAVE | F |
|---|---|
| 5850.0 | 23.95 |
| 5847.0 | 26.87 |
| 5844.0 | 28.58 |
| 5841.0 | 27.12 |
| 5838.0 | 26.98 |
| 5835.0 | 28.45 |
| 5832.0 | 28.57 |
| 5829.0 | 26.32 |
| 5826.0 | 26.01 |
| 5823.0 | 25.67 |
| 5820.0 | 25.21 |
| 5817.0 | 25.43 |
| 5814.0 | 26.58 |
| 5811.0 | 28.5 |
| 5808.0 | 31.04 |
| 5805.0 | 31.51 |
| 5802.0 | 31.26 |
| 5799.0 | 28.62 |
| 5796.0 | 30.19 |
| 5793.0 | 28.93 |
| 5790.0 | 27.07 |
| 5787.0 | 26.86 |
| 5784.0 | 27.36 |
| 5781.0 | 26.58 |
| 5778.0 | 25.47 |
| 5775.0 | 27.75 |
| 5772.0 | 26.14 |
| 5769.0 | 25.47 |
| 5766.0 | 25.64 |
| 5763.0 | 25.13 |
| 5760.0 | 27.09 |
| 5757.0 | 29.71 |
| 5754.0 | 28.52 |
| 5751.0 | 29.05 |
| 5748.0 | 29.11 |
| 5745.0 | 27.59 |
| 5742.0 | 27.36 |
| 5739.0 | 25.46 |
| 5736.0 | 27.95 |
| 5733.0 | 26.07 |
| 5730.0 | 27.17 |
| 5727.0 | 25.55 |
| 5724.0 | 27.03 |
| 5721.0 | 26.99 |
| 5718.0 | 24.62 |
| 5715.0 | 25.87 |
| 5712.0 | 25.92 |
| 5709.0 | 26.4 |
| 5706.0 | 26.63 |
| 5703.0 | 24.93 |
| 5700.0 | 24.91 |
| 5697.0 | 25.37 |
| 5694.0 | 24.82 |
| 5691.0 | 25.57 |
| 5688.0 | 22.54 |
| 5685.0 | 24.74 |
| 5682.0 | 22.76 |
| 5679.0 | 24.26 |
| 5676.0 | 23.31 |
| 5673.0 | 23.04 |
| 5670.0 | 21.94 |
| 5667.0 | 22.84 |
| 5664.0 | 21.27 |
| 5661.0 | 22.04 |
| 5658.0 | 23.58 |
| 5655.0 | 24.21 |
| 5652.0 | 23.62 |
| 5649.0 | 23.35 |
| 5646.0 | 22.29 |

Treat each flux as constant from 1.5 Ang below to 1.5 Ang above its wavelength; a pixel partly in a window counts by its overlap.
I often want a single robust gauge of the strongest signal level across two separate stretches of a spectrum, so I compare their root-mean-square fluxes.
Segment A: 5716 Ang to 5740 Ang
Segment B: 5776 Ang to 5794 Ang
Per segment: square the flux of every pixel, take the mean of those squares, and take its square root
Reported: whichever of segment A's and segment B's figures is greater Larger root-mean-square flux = 27.1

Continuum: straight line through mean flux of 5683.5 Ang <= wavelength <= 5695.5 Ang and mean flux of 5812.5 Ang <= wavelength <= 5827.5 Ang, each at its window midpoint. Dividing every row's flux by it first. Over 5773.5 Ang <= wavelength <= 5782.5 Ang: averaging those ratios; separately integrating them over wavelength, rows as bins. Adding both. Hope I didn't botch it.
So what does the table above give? 10.5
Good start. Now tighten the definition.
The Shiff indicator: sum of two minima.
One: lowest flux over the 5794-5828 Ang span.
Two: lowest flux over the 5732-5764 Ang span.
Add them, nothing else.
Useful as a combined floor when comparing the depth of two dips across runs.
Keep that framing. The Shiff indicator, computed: 50.3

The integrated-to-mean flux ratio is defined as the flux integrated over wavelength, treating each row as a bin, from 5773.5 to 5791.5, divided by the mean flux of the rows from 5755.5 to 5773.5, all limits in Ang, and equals 18.2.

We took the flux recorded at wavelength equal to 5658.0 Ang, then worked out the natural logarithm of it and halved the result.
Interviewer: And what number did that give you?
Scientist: 1.58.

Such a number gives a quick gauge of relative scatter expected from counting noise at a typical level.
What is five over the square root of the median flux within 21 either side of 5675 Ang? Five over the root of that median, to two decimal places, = 1.04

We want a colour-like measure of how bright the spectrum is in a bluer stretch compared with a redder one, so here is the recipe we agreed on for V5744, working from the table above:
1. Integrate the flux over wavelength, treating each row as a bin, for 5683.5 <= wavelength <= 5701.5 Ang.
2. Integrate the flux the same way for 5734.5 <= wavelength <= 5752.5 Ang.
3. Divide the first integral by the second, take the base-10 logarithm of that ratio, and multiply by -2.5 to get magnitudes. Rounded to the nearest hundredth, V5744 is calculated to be 0.13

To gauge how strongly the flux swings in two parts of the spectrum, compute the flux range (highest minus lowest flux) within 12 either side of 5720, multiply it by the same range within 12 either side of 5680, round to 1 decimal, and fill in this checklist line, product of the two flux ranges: 9.3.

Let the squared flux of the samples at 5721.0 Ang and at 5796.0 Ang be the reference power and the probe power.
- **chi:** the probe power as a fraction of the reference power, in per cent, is 125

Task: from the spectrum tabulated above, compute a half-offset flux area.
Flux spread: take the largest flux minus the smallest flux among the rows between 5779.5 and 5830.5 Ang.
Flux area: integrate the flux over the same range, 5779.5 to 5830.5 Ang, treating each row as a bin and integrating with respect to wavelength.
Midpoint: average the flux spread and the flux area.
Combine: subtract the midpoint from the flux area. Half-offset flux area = 707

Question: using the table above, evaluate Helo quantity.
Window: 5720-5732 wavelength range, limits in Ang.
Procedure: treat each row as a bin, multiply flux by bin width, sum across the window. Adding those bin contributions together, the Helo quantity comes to 320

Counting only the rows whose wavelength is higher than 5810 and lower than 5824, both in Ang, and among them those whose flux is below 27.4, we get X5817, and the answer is 4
